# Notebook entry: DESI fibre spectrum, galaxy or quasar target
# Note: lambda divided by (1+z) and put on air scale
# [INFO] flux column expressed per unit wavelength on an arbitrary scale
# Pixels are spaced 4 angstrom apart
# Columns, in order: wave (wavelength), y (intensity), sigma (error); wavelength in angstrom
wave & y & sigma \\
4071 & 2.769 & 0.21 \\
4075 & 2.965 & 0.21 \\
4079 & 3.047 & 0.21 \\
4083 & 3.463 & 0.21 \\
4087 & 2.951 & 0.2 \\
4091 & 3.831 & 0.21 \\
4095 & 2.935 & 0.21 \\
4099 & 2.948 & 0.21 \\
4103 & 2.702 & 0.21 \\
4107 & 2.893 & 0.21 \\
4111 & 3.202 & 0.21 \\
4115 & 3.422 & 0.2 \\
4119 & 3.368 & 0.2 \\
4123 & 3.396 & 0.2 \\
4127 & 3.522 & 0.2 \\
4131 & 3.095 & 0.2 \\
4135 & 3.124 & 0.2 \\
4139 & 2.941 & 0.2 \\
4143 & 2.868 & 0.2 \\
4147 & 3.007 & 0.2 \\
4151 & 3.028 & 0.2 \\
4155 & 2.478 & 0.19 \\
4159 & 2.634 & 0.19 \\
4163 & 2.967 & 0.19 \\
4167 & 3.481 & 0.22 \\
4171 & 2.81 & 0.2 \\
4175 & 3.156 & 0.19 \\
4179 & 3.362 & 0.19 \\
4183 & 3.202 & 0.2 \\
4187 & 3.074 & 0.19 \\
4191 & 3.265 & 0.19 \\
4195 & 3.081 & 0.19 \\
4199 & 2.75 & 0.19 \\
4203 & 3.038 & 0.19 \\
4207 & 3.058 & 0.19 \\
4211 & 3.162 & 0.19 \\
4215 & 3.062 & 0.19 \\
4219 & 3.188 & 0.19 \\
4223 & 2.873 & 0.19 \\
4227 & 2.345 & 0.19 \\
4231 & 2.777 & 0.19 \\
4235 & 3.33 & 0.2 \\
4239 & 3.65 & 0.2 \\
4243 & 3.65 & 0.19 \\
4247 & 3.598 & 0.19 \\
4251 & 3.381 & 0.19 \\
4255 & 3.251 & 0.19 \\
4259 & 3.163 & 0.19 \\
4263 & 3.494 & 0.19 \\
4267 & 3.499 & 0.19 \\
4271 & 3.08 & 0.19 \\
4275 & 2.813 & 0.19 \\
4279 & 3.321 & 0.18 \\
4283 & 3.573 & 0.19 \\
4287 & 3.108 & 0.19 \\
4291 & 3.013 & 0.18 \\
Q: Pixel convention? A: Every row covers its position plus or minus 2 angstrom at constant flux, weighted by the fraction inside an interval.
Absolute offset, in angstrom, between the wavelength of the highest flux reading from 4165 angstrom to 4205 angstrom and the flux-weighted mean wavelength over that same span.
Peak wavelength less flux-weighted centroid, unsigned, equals 17.7 angstrom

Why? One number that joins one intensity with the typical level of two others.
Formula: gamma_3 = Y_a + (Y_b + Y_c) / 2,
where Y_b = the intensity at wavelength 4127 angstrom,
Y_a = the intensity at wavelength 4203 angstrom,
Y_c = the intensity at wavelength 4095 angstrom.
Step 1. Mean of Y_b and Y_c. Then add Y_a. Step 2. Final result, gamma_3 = 6.27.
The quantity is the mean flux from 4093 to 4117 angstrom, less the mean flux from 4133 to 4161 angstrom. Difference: 0.15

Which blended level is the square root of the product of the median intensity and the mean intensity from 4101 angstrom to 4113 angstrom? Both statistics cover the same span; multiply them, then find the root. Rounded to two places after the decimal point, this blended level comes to 2.91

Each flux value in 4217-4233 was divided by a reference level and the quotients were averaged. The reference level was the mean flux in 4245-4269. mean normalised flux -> 0.82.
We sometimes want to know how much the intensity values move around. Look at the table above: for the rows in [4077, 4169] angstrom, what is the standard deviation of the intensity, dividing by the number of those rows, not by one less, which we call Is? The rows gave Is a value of 0.31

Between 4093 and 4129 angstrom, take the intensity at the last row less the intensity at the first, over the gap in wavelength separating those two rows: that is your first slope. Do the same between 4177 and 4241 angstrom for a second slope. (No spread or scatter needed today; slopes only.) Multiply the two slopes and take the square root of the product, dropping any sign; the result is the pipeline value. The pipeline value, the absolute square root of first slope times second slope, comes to 0.009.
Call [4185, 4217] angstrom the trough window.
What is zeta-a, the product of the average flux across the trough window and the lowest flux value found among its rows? 8.4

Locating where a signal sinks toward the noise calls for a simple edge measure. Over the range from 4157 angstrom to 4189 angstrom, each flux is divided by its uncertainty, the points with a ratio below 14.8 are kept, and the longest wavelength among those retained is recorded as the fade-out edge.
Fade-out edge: 4171 angstrom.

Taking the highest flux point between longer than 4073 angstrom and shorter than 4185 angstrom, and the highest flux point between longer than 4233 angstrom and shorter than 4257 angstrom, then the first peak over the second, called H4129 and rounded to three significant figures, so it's 1.05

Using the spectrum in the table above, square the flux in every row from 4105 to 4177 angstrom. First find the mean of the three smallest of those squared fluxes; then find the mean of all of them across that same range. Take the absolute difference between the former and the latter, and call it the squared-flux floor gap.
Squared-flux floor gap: 2.6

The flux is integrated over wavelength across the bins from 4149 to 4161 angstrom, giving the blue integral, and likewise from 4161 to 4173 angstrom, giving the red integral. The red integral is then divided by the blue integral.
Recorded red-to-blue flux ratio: 1.14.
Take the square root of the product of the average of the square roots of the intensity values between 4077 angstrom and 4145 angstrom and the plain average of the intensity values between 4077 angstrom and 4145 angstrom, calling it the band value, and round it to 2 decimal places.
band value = 2.37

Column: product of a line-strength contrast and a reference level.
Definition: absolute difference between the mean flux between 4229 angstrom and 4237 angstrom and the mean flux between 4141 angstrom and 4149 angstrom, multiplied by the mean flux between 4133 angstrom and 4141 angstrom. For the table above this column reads 0.35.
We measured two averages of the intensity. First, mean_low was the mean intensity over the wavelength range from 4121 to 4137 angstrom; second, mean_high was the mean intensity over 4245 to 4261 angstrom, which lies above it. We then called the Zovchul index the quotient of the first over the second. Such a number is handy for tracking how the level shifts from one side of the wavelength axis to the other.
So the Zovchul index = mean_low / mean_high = 0.98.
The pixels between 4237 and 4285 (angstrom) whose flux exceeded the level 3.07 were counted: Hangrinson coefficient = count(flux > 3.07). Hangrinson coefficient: 11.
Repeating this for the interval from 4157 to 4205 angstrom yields 7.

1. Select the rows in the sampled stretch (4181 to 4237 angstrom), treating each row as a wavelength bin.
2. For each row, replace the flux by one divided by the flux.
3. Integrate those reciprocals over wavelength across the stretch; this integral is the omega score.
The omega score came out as 19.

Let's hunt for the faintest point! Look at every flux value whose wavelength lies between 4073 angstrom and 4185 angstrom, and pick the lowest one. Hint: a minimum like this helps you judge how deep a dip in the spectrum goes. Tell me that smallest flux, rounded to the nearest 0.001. 2.478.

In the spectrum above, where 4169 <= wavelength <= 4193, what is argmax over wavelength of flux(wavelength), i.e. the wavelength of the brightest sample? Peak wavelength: 4179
